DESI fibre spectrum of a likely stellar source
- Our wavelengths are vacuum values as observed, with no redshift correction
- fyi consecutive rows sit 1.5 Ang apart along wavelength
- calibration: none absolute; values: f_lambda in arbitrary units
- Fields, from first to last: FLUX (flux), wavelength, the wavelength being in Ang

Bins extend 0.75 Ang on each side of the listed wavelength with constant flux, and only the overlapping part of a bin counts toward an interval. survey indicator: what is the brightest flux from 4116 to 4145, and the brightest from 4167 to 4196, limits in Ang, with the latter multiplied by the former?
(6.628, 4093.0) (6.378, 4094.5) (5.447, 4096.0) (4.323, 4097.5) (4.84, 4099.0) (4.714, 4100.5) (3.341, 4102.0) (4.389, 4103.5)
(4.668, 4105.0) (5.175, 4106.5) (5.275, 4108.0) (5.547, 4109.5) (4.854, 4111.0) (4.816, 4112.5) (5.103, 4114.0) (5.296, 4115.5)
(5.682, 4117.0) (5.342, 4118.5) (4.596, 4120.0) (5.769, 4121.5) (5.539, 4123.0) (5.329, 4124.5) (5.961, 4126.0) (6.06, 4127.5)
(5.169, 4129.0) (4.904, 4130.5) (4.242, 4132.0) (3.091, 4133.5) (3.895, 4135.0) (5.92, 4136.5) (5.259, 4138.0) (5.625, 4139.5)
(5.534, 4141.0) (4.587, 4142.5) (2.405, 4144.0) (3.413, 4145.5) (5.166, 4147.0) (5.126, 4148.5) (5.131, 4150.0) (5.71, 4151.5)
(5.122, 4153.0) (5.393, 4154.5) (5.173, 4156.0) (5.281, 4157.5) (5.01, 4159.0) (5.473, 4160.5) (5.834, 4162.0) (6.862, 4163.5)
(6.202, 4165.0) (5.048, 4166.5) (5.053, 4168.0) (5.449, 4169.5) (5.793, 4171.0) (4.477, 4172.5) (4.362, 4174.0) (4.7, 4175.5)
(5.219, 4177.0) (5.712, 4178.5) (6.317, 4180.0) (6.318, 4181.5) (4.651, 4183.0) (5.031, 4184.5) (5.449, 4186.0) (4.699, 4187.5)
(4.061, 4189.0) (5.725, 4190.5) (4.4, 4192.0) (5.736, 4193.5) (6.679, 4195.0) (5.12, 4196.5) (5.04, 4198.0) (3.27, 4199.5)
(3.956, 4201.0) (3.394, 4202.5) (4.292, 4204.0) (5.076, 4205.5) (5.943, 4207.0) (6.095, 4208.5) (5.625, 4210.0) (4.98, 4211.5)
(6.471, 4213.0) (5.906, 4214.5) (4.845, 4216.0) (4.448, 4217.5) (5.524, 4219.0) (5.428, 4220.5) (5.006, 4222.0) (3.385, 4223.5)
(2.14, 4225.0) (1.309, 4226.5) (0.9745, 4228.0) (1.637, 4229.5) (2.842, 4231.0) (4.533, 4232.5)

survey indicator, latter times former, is 40.5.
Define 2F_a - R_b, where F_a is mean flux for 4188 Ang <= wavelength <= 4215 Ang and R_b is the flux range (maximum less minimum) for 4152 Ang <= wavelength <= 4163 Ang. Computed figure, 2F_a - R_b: 9.4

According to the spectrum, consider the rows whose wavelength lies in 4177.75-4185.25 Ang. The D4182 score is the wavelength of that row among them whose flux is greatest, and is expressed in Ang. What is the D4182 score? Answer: 4181.5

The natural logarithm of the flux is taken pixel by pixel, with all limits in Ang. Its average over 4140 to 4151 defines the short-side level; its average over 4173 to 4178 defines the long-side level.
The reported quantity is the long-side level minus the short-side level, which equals 0.09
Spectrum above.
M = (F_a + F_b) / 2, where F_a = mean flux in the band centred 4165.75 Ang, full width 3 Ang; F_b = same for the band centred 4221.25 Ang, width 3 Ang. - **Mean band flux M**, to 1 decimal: 5.4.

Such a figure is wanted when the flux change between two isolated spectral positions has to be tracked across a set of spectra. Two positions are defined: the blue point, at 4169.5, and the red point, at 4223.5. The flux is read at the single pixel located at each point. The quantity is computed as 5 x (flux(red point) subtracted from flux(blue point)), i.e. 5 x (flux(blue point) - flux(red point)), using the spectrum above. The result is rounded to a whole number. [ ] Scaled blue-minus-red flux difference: 10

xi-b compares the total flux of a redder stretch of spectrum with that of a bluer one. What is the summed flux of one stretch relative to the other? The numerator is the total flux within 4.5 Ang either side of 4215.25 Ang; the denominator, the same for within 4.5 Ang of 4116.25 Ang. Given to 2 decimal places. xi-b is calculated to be 1.04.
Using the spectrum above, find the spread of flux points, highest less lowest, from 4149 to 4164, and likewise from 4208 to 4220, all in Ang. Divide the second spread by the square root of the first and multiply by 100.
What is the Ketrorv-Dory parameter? 149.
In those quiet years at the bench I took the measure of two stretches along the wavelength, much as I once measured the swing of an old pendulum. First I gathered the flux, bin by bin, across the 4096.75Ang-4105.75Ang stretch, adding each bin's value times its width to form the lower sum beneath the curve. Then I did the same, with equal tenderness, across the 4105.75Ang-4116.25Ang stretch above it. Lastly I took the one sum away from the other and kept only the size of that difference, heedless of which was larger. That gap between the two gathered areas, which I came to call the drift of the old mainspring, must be 15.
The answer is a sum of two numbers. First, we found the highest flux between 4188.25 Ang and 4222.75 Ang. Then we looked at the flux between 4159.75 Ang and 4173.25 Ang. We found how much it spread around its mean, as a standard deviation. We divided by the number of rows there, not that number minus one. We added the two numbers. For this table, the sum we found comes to 7.34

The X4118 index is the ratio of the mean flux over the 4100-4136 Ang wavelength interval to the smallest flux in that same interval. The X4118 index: 1.6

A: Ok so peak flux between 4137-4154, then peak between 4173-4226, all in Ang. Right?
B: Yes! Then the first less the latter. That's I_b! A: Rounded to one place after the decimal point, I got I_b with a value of -1.0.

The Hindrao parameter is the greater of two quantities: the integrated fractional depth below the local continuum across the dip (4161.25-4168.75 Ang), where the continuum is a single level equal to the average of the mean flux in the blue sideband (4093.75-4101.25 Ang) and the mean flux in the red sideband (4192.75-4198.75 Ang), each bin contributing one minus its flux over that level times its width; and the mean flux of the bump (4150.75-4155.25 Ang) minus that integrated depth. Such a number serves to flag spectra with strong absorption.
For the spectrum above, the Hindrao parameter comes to 6.0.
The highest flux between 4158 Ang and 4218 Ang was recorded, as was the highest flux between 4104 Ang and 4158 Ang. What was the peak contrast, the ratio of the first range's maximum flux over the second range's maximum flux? 1.13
